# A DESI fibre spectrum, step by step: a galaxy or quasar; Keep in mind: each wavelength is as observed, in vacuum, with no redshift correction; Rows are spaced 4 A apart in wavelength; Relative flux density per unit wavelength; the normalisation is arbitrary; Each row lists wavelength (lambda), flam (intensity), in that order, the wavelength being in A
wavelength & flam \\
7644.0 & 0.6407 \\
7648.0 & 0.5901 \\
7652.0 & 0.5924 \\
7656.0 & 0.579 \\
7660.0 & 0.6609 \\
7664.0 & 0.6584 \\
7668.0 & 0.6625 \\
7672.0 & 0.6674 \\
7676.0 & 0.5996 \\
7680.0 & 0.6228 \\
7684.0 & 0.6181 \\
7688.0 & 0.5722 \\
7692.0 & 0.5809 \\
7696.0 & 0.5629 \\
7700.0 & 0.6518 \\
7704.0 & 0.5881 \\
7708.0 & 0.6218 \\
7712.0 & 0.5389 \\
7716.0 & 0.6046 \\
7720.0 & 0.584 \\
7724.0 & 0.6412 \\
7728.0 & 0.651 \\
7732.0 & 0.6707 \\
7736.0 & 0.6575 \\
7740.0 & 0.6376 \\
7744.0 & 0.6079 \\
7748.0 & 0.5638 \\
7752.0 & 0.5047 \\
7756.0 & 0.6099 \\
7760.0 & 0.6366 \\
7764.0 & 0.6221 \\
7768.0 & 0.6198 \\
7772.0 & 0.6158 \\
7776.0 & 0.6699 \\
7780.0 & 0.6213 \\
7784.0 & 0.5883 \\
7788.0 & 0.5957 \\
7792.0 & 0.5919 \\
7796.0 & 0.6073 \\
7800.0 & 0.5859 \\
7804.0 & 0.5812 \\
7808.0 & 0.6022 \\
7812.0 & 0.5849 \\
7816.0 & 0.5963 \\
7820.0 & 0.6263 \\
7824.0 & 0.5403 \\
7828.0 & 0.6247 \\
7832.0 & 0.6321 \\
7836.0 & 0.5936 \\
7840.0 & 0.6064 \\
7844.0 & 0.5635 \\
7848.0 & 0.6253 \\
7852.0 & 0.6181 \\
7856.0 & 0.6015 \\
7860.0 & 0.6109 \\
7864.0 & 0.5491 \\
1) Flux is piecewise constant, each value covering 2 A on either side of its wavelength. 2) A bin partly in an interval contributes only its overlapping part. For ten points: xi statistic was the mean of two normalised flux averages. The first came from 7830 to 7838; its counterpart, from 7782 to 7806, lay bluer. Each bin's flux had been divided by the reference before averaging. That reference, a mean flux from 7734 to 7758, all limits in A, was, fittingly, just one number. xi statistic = 1.01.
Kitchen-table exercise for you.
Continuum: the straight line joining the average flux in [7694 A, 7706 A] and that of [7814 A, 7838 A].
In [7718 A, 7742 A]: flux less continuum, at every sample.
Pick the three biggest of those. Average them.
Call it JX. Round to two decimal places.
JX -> 0.06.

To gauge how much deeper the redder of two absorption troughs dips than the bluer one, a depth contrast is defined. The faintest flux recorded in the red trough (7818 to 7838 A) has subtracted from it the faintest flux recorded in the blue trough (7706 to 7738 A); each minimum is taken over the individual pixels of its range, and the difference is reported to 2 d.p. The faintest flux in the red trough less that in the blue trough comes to 0.00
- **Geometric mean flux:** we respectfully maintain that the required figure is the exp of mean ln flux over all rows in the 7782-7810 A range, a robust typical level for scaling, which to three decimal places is 0.593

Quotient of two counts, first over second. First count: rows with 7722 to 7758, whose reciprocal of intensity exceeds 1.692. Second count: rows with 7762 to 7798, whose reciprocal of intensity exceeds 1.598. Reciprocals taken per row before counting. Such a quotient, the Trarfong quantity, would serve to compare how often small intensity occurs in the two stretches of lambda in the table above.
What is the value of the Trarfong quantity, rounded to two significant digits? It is 0.25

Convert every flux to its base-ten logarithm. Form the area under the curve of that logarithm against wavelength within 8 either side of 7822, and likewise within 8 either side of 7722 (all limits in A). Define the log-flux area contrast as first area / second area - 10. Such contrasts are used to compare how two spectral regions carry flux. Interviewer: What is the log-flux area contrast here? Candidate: -8.92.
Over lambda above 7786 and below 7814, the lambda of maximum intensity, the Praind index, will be 7796.0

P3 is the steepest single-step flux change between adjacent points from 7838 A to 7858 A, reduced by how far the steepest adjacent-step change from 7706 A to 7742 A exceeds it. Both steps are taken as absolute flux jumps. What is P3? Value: 0.041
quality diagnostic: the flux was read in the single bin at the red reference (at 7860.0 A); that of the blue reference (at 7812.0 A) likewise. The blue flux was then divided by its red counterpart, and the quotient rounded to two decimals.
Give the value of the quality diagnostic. 0.96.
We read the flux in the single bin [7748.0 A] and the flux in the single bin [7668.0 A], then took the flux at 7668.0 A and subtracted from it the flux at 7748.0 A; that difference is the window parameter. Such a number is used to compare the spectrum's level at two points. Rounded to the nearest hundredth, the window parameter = 0.10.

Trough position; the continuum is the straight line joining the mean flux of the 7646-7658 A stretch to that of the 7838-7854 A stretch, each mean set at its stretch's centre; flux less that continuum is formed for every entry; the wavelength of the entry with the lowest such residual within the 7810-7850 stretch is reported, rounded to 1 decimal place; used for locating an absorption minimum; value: 7824.0 A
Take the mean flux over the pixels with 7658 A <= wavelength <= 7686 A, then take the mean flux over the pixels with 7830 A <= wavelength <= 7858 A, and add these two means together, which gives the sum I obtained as 1.247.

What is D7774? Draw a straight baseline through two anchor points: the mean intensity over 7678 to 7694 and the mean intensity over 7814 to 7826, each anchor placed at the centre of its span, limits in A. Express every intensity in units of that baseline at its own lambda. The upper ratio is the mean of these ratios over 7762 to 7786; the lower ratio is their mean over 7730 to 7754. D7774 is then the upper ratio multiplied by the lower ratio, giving 1.08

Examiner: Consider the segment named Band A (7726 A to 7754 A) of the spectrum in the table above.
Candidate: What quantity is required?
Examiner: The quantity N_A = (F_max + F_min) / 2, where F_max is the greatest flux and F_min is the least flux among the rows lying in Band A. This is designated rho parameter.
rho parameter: 0.59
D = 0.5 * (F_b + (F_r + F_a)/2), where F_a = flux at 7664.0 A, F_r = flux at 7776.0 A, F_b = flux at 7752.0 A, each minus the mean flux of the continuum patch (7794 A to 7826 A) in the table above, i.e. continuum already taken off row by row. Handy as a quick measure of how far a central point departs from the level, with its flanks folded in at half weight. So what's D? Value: -0.006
